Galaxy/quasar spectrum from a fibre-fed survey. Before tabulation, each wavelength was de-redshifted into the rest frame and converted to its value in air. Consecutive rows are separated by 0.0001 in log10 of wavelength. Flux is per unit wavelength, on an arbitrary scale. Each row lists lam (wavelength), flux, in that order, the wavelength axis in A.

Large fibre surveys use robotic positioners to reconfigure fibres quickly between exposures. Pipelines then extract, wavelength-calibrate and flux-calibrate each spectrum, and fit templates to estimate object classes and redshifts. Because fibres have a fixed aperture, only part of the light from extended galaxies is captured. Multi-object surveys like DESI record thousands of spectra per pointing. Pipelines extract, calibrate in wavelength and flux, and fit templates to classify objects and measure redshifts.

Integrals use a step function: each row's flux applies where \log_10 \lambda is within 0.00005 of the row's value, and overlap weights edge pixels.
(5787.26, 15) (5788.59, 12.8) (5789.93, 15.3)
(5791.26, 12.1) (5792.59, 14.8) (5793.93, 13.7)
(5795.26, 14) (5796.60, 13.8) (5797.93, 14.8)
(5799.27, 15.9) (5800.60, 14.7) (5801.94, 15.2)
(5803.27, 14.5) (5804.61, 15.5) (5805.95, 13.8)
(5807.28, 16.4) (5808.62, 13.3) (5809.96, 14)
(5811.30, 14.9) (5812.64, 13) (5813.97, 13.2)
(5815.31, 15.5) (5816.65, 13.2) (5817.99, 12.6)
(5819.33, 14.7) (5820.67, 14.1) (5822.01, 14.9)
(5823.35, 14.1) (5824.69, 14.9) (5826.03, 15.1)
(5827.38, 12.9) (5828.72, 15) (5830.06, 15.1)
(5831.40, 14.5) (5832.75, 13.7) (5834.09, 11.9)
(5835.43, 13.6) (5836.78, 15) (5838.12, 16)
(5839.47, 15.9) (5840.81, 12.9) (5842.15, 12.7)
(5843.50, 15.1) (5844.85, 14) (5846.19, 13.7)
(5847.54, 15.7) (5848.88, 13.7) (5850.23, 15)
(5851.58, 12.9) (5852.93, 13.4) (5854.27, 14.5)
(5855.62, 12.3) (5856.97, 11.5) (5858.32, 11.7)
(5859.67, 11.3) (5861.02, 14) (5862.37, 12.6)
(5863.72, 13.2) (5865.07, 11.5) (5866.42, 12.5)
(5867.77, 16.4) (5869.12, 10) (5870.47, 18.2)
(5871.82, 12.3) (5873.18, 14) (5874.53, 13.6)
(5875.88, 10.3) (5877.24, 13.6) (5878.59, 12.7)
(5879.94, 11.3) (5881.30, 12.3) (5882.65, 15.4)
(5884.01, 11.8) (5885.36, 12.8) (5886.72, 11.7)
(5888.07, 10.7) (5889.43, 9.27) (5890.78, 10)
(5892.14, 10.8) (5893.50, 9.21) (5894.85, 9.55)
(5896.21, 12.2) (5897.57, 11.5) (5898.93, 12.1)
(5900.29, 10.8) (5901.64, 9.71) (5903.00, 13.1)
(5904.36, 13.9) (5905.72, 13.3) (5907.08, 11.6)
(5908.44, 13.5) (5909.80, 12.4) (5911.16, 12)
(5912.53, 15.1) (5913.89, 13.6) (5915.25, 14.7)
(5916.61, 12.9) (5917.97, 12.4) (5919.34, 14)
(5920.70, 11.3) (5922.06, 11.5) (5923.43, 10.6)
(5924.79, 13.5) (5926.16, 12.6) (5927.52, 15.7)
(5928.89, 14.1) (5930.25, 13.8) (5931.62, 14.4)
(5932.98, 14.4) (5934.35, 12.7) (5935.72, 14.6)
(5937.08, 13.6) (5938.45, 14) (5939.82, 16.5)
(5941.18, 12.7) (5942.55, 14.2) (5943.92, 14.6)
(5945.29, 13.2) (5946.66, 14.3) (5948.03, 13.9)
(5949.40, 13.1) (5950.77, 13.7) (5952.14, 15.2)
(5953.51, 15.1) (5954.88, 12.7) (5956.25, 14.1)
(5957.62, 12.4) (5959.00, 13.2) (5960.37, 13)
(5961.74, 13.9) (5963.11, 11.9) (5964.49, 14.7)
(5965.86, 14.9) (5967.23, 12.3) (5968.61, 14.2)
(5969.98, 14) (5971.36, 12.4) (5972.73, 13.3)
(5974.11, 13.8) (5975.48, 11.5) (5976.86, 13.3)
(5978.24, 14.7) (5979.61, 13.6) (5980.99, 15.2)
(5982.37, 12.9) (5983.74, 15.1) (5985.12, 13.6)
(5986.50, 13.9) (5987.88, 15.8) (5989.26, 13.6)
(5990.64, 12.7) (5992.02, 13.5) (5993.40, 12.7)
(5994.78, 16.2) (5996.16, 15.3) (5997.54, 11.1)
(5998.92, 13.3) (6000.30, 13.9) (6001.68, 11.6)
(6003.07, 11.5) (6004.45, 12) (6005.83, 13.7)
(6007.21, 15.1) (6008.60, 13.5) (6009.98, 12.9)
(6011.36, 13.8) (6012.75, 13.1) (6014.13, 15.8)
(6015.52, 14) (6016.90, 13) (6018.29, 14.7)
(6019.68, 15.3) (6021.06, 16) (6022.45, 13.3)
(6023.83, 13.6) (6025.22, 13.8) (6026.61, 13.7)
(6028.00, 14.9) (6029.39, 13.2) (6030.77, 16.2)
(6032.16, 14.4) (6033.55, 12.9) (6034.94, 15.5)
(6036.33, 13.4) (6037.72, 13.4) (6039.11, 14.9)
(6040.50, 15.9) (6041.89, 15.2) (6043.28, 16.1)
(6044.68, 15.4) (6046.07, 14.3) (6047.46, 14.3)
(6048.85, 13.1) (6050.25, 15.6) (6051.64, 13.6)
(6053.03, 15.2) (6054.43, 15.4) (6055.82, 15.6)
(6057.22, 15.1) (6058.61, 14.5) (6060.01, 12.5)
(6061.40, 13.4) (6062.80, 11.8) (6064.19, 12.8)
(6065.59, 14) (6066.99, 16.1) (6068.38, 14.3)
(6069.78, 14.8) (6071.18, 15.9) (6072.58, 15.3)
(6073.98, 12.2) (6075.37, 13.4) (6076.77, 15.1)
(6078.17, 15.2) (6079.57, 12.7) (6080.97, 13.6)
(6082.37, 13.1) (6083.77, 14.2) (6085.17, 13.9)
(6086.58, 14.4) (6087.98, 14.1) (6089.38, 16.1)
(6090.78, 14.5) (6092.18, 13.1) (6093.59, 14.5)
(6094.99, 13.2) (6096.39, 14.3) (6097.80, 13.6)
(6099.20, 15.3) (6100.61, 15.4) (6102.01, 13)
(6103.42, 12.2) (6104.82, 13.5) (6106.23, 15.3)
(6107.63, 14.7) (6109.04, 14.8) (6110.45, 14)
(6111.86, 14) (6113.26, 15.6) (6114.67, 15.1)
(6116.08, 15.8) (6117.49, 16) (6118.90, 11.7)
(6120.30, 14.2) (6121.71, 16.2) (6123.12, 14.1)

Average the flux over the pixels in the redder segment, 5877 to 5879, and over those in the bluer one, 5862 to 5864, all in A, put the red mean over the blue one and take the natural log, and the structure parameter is 0.019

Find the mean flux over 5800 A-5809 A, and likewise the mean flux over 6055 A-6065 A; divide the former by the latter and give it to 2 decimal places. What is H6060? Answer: 1.08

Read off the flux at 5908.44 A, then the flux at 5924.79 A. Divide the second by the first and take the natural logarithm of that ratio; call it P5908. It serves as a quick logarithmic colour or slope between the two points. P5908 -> 0.00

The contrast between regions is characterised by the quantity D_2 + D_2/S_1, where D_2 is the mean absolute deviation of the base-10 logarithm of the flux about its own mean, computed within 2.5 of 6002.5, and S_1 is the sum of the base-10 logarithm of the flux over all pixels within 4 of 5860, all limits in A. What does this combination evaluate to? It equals 0.032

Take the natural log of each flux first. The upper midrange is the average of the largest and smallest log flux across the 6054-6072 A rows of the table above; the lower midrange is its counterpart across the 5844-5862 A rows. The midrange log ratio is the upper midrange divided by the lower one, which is 1.01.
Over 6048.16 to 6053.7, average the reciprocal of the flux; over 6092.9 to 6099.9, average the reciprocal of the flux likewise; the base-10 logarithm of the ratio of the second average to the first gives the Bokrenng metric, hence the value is 0.005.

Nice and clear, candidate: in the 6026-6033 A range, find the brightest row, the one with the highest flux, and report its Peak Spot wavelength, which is 6030.77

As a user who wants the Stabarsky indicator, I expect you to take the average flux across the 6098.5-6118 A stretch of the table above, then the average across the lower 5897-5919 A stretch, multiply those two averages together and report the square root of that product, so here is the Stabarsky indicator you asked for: 13.6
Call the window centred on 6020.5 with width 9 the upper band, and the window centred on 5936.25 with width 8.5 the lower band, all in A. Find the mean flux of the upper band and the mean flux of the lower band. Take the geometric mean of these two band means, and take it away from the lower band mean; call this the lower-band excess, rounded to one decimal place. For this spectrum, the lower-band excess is 0.0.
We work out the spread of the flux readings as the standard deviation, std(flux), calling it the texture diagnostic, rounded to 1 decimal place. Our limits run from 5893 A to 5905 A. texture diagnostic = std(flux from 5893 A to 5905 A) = 1.6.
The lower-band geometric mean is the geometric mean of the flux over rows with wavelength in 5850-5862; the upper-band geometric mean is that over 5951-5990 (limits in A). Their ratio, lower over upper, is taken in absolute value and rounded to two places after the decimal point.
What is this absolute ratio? 0.94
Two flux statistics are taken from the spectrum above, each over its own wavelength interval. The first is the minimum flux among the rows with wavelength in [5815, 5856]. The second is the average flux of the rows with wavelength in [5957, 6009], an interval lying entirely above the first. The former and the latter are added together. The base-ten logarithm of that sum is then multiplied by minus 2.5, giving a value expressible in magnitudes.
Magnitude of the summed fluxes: -3.51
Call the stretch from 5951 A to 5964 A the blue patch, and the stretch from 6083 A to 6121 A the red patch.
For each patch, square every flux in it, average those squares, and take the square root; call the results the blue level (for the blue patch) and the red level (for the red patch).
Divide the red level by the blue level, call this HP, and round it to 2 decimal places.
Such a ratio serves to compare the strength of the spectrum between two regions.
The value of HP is 1.06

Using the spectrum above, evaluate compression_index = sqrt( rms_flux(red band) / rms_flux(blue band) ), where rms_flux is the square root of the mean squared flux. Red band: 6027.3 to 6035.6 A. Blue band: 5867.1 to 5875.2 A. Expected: 1.01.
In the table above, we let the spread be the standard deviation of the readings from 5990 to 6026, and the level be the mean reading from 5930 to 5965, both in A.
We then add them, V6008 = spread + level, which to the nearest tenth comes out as 15.2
